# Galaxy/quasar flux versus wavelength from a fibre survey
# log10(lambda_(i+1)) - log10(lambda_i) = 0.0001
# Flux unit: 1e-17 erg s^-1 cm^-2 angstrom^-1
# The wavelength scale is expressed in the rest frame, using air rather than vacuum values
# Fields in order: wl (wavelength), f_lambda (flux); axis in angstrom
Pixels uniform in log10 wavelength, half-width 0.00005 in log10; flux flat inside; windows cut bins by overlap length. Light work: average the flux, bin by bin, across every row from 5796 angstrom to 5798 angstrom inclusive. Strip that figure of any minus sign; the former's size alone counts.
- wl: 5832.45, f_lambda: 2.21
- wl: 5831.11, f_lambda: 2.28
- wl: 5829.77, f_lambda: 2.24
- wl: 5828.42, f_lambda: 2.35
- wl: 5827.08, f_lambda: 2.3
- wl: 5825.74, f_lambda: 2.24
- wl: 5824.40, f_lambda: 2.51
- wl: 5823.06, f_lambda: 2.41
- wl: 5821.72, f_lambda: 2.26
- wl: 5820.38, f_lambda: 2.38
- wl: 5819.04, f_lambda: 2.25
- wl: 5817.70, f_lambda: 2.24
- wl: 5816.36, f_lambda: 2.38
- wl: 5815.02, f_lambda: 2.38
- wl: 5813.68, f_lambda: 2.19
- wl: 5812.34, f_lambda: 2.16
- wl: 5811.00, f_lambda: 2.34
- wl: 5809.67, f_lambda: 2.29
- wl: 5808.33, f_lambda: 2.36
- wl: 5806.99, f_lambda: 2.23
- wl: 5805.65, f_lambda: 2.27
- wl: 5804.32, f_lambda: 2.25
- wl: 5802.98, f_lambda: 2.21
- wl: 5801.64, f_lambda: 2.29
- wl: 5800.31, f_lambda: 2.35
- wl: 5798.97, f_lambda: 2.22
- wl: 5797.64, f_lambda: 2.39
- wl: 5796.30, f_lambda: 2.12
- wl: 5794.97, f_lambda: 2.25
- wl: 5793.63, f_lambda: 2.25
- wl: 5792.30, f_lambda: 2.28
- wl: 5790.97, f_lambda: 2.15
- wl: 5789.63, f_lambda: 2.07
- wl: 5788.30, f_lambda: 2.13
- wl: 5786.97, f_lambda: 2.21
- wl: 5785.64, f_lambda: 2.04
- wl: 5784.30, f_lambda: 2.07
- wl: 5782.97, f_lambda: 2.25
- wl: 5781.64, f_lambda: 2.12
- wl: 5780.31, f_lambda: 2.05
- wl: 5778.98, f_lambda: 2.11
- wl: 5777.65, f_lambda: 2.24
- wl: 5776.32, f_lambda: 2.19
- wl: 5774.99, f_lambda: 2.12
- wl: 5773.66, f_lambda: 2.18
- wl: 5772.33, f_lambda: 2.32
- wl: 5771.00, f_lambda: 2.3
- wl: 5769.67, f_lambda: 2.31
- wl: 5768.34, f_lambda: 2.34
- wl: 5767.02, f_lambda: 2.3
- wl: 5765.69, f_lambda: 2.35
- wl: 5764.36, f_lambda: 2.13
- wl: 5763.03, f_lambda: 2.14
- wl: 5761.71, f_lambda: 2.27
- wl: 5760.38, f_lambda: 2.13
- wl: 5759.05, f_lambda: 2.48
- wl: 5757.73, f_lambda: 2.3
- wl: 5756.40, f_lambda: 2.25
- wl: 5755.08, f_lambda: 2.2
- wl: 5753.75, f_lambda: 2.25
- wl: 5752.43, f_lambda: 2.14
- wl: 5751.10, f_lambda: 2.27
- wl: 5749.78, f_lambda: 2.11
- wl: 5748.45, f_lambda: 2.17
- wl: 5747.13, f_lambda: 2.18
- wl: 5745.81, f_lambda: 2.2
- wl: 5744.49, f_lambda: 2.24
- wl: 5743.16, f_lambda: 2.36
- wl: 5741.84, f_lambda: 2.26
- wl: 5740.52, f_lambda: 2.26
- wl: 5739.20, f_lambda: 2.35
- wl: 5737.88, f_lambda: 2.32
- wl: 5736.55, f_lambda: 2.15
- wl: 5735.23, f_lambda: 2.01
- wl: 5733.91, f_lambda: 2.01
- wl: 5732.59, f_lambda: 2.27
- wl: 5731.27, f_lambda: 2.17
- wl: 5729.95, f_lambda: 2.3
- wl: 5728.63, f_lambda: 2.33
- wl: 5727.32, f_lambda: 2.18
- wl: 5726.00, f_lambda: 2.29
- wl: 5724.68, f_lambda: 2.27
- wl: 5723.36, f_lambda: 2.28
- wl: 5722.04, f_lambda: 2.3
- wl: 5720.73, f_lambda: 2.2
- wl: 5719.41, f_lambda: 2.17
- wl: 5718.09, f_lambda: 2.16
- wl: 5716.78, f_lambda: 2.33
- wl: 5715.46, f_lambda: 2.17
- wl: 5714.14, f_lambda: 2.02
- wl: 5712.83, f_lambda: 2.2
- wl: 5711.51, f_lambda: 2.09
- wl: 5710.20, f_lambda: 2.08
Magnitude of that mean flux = 2.25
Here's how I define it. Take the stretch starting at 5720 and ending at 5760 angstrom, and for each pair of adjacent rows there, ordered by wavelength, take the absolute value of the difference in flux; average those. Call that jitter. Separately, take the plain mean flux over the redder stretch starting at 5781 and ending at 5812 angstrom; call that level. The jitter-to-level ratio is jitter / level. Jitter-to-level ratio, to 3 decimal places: 0.038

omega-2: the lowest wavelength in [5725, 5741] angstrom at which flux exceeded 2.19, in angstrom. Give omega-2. 5726.00 angstrom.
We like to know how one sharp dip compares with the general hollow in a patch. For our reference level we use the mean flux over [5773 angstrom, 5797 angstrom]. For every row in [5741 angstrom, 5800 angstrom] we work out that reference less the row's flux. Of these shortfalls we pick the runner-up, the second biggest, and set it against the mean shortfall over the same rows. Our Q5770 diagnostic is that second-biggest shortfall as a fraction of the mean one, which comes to -1.9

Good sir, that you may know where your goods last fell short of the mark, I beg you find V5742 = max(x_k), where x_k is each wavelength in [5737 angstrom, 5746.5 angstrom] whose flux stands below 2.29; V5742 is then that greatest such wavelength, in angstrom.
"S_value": 5745.81 angstrom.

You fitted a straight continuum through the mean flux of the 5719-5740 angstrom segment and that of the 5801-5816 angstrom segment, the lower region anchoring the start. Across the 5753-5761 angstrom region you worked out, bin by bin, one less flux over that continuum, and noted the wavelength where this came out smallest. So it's 5759.05 angstrom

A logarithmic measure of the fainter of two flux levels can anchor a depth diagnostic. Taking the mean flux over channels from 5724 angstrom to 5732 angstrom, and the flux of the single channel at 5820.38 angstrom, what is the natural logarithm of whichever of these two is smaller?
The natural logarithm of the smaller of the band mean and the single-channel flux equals 0.814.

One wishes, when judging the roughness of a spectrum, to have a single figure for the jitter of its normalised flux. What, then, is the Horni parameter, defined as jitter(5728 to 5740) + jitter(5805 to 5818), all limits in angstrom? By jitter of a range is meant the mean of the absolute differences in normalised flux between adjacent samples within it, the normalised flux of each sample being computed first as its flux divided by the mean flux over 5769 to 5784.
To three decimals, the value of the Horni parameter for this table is 0.091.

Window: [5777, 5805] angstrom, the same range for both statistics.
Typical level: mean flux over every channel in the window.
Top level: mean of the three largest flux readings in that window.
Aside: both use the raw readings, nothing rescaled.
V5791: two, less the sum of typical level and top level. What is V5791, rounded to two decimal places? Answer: -2.54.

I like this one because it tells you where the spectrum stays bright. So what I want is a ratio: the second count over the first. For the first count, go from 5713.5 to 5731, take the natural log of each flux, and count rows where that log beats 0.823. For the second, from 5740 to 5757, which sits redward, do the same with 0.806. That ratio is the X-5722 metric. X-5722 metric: 1.2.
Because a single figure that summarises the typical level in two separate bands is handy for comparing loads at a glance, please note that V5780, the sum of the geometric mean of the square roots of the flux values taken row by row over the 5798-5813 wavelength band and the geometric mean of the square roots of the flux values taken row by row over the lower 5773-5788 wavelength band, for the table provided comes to 2.97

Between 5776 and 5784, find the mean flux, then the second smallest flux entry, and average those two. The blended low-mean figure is 2.13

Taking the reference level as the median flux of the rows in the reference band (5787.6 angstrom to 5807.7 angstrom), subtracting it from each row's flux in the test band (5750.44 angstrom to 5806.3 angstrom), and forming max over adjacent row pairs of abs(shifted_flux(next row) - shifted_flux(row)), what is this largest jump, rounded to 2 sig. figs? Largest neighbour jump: 0.35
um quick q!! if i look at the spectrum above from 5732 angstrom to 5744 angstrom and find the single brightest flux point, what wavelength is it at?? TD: 5743.16 angstrom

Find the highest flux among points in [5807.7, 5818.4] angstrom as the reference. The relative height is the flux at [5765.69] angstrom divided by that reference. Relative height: 0.987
